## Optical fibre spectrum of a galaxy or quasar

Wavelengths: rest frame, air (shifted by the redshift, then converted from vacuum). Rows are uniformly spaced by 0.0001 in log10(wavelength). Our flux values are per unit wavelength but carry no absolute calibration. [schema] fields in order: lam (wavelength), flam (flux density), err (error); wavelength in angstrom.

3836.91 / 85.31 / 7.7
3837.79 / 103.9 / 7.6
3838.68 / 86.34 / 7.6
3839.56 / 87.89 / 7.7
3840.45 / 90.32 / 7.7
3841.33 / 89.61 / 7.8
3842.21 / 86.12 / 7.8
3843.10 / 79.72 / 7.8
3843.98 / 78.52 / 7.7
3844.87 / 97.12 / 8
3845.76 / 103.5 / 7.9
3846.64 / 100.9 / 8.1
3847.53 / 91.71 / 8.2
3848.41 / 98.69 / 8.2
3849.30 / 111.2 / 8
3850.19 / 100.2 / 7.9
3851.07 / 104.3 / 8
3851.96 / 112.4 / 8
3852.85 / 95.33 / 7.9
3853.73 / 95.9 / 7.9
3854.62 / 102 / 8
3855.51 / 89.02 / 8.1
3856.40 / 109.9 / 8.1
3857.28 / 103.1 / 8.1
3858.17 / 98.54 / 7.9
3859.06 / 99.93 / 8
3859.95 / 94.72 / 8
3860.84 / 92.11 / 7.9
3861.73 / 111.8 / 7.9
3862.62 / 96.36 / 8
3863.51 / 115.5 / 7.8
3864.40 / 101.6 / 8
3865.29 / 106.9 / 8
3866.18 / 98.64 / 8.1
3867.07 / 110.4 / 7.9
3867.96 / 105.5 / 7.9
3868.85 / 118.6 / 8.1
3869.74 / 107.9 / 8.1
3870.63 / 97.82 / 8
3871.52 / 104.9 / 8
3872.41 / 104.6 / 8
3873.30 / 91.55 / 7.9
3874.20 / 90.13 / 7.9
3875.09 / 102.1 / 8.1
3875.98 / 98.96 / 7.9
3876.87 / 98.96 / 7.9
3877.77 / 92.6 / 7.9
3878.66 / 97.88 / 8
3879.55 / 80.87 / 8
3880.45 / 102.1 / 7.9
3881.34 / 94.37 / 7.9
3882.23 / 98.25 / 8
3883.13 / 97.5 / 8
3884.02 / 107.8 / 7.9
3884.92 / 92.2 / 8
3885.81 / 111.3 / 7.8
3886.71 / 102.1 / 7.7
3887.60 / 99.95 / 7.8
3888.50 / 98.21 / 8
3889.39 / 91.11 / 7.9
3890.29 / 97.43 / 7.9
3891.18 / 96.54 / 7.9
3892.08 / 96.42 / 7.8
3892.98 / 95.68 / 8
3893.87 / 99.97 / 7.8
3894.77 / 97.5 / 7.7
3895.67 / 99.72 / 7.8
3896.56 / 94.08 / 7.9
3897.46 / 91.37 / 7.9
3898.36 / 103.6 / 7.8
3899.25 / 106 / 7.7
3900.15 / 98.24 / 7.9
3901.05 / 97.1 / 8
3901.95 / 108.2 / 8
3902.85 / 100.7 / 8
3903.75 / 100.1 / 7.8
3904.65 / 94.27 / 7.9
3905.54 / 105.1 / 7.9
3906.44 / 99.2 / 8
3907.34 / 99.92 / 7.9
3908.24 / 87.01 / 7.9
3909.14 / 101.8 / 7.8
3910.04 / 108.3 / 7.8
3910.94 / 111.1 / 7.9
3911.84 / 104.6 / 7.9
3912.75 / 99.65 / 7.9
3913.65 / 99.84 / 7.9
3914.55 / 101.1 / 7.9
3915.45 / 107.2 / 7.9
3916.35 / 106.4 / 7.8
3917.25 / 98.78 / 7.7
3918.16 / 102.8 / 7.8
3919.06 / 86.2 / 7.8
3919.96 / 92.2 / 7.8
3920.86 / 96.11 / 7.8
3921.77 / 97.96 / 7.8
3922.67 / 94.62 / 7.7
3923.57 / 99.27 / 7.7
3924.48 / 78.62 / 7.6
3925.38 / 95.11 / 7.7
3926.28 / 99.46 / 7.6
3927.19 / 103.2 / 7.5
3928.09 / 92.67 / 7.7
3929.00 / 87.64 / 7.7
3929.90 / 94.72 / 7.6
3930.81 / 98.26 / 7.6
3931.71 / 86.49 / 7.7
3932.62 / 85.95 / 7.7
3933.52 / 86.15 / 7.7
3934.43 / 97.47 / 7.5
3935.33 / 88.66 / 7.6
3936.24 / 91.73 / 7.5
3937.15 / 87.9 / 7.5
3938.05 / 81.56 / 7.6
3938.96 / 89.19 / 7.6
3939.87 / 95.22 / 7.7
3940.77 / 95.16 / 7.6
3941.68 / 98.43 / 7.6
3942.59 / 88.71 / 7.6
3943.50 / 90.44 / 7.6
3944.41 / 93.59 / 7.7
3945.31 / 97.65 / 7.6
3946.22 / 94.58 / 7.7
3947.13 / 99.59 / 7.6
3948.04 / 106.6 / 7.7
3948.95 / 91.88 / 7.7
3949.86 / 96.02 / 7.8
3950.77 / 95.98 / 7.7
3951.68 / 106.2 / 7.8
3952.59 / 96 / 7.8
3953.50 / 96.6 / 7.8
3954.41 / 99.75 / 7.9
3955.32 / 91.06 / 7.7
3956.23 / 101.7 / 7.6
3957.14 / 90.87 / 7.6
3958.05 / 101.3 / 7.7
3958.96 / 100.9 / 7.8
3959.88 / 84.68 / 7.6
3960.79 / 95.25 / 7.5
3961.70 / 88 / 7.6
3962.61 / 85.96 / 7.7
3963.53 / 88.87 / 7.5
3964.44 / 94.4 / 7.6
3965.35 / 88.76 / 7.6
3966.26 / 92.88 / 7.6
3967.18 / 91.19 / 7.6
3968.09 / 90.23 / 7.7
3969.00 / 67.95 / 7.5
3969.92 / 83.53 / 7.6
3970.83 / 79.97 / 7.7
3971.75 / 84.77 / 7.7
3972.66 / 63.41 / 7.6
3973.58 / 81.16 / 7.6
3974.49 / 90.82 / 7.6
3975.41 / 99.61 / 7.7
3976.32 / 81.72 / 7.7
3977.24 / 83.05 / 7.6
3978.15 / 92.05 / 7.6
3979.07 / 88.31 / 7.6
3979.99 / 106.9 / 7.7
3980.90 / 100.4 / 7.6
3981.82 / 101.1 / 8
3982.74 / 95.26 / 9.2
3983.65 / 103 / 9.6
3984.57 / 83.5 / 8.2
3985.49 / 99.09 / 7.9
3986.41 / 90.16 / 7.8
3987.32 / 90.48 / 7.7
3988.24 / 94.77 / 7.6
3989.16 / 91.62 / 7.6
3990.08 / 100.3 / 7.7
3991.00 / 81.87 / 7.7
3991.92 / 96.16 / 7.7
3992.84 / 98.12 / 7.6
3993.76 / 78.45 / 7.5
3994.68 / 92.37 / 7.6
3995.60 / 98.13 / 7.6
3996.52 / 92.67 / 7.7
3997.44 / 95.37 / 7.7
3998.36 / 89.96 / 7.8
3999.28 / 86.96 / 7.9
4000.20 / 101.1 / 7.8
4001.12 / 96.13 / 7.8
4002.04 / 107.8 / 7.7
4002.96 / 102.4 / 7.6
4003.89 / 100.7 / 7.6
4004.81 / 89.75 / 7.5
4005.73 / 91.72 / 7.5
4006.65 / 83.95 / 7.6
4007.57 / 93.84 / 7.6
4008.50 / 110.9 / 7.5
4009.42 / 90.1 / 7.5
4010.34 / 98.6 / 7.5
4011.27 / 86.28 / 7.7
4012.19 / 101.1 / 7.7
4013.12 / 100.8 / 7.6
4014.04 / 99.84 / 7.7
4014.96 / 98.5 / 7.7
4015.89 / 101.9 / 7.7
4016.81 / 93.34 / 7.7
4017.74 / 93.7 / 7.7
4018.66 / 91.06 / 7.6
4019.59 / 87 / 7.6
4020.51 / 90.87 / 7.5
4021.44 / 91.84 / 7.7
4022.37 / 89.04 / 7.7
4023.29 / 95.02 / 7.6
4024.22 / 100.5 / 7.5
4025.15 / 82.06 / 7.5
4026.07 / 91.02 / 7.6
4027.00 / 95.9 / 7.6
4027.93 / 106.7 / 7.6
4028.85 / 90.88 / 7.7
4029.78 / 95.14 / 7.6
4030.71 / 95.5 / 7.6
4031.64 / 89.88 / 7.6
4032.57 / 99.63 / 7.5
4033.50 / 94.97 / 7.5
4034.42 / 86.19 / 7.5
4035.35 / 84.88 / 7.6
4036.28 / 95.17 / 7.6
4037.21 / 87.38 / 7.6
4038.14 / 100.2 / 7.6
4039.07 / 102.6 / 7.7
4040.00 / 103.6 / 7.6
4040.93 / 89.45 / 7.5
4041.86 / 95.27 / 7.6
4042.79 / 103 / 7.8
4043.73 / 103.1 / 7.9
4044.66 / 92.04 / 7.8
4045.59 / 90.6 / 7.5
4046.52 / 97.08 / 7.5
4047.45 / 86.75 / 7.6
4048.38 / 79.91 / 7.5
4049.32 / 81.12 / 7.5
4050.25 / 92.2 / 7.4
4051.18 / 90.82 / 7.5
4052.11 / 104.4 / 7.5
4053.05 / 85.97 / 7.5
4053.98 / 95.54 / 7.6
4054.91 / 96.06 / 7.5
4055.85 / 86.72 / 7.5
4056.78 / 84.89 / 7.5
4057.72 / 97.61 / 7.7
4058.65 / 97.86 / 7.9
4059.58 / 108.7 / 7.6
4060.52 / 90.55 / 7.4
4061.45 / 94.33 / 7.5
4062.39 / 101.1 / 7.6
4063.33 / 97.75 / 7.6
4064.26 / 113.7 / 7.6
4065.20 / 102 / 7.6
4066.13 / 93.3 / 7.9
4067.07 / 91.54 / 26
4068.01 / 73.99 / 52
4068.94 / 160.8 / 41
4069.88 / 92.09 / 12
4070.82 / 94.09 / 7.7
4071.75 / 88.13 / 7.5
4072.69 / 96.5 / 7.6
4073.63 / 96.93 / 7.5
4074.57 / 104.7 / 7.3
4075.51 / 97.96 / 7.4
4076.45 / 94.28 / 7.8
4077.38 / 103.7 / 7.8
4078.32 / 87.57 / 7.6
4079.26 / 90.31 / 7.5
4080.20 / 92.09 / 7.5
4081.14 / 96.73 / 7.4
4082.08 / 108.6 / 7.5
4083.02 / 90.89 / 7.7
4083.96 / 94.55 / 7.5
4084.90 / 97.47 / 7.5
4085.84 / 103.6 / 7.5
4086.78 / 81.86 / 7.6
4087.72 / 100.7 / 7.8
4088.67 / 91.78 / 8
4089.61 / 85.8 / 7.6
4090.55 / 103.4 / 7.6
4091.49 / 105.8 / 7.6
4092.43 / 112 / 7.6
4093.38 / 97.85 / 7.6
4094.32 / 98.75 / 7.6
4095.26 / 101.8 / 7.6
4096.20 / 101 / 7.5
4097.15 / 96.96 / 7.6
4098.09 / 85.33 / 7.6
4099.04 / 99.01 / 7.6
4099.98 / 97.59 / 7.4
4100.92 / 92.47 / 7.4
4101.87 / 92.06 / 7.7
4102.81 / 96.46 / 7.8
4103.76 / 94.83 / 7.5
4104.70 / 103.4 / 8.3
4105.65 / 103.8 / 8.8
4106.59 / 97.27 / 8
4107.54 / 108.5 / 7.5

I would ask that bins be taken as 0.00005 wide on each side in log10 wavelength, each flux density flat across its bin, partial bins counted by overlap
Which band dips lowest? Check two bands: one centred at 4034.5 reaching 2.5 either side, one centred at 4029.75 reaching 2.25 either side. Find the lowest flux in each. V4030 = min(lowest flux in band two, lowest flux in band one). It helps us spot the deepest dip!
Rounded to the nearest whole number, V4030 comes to 85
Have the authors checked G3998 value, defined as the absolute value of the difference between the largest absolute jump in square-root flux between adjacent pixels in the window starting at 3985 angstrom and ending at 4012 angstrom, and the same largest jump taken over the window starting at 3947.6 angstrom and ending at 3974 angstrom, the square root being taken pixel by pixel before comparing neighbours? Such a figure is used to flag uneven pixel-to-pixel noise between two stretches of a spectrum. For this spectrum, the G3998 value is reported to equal 0.21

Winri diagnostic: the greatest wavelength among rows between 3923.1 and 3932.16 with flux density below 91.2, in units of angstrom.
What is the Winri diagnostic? 3931.71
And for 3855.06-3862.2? 3855.51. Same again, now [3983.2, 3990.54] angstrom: 3987.32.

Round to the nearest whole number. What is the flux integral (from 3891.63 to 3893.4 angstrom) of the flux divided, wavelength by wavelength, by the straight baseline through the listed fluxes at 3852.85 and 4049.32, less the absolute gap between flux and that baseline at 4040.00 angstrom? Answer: -20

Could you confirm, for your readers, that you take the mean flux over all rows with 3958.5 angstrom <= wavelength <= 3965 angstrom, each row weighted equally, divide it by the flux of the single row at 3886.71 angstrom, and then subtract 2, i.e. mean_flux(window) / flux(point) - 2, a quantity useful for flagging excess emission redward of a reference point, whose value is -1.11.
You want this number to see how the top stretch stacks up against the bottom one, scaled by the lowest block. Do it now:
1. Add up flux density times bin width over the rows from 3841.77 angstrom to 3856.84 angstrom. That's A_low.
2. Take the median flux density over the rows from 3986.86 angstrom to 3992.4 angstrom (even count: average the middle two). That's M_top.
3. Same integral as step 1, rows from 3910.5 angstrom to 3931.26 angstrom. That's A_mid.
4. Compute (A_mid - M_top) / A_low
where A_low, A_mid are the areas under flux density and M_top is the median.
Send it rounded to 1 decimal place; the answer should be 1.3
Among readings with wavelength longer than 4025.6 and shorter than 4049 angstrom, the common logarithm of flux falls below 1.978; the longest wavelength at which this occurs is 4048.38 angstrom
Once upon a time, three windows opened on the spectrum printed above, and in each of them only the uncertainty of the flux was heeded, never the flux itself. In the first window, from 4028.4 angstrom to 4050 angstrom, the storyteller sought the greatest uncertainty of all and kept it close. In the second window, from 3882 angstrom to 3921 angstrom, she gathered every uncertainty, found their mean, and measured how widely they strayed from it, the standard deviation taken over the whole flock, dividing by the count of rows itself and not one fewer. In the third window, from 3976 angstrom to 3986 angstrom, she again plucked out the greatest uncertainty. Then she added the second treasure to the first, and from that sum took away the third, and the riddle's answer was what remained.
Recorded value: -1.6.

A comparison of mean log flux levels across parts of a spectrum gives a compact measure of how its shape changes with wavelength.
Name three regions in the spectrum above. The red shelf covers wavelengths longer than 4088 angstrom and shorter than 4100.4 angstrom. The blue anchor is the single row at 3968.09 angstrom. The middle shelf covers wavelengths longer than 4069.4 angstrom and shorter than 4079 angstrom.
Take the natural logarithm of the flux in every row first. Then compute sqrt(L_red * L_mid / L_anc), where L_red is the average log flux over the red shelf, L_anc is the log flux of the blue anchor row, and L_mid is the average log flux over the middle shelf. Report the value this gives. 2.15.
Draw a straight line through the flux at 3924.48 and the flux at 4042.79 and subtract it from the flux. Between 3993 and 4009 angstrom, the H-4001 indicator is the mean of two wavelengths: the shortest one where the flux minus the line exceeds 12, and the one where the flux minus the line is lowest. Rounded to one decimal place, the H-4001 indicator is 3997.9 angstrom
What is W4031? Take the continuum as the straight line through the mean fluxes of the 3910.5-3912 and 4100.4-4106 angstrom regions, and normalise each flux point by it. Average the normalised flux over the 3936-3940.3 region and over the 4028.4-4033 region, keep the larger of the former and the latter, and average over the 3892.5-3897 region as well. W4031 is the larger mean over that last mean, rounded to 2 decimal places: 1.04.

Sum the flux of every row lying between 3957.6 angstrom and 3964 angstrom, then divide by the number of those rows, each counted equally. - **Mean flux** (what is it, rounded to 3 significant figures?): 92.1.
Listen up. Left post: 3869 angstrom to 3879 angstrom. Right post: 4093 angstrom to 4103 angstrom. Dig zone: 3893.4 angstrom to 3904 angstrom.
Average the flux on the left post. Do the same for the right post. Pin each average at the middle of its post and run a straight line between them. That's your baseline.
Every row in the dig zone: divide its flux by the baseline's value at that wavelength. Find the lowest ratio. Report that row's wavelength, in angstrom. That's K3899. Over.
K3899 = 3897.46 angstrom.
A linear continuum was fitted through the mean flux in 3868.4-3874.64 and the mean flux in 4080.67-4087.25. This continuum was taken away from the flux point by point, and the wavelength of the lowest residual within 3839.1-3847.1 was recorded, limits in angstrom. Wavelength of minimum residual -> 3843.98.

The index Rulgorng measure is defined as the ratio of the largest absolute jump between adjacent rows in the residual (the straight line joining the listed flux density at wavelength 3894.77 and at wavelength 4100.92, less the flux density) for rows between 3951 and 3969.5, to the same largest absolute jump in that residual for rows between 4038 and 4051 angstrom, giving 1.6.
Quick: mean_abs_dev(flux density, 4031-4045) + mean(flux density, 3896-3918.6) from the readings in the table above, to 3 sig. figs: 107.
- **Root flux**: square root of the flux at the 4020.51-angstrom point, 9.5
